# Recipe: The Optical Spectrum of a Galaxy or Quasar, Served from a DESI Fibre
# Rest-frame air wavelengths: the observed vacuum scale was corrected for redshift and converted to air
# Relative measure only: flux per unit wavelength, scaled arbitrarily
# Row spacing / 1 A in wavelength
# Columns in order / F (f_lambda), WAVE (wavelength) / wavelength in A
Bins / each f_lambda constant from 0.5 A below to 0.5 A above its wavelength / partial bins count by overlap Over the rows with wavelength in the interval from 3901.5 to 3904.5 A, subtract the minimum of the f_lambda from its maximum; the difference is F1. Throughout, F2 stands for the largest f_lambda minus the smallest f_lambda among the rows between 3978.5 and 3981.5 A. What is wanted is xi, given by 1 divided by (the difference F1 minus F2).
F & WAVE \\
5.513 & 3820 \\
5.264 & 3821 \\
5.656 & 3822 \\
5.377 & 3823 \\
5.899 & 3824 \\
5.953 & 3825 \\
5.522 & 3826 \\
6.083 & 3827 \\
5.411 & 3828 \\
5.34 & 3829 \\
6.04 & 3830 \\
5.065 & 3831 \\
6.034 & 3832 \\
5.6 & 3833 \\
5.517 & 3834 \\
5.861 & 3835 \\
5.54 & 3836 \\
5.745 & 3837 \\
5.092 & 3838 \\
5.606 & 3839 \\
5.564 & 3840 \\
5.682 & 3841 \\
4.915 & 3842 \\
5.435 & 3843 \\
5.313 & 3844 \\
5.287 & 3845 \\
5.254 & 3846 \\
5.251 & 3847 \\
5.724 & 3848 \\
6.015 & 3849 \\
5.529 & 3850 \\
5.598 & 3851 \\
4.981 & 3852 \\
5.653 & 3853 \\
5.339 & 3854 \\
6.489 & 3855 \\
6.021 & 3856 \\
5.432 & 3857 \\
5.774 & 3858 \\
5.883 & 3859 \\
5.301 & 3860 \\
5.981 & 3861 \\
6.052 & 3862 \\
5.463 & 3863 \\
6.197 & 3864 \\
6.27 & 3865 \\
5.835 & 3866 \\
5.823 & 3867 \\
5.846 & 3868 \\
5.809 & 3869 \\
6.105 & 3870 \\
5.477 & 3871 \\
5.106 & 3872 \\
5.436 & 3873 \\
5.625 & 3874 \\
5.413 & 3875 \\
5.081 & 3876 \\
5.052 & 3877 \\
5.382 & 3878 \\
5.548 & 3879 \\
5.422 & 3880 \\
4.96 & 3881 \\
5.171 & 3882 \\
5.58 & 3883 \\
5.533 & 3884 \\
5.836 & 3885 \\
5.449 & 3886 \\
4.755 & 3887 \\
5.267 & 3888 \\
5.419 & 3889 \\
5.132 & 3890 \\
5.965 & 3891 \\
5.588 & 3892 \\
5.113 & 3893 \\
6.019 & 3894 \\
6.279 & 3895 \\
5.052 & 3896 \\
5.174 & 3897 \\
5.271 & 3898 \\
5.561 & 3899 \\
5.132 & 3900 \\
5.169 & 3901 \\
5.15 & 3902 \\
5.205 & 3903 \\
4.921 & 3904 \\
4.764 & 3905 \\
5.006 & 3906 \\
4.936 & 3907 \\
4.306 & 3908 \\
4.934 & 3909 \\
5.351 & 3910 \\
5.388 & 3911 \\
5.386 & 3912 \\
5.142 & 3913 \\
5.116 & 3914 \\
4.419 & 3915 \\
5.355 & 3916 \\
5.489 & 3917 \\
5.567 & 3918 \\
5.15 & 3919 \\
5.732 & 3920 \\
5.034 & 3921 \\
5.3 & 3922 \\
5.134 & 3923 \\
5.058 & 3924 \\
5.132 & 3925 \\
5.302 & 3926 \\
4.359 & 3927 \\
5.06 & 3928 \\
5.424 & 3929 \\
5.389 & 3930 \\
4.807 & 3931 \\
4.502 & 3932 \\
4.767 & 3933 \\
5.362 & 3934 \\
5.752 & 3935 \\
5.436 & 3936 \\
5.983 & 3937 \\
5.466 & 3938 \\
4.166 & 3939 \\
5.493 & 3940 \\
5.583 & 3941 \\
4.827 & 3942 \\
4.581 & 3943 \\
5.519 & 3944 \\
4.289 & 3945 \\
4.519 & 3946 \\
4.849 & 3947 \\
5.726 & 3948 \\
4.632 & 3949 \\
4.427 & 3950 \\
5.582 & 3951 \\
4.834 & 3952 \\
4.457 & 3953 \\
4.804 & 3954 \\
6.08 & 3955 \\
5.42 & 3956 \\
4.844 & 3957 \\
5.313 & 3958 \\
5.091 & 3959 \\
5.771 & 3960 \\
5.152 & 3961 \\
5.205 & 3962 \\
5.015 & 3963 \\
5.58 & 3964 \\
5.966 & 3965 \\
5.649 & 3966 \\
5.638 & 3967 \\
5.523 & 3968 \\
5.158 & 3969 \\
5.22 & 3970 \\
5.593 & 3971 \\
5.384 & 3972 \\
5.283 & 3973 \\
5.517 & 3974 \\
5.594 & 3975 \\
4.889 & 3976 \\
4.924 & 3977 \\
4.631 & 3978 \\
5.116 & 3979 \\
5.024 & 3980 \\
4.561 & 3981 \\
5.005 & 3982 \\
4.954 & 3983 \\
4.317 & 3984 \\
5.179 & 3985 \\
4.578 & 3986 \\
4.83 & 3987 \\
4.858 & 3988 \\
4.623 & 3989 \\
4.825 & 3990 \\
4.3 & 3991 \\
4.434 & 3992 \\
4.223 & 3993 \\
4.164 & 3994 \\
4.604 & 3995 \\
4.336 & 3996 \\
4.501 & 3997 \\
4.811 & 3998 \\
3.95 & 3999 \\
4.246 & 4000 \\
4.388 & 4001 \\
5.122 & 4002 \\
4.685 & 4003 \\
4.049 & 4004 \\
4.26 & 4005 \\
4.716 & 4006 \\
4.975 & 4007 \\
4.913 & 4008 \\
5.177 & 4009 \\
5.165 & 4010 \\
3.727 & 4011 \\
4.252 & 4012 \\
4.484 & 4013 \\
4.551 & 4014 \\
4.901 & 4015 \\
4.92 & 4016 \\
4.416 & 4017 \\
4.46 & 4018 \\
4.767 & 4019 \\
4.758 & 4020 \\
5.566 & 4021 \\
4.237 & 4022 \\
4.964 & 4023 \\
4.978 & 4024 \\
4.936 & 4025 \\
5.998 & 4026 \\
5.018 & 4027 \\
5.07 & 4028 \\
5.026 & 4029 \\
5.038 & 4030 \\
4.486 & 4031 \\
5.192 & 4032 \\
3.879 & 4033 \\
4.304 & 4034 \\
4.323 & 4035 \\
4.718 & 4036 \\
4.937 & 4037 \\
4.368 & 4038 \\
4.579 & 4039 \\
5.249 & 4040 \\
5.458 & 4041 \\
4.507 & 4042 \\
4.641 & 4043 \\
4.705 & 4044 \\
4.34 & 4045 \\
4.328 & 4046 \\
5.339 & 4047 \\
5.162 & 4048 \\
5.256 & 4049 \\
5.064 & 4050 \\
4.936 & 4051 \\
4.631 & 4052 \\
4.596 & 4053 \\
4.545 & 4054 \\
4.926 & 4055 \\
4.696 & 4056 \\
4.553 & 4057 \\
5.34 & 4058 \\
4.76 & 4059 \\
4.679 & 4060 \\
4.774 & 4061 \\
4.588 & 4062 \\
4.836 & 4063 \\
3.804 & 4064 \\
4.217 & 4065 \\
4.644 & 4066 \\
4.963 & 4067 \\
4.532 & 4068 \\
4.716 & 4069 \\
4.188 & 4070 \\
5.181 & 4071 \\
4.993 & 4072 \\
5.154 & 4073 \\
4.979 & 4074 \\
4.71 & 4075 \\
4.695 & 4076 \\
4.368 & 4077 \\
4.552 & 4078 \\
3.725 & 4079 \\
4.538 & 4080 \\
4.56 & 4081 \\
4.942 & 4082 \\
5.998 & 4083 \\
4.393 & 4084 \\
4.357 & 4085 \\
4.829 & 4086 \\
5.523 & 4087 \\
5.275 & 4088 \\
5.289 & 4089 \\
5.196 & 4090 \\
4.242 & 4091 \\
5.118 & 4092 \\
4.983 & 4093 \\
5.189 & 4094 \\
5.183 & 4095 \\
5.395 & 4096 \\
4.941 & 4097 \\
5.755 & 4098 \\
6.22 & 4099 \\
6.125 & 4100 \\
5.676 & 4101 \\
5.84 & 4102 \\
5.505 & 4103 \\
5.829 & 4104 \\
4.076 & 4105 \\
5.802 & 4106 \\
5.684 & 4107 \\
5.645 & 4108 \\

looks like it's -3.7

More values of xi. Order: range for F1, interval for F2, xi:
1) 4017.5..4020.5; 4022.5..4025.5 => 3.8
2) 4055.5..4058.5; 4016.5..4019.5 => 2.3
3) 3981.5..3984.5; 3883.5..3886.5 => 3.3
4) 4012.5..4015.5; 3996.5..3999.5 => -2.3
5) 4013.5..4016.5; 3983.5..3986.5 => -2.0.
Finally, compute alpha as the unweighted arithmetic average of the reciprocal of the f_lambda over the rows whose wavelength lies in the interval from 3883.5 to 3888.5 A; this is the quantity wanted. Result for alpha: 0.187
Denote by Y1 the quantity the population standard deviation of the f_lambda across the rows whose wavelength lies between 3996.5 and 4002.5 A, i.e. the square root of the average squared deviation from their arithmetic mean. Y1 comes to 0.38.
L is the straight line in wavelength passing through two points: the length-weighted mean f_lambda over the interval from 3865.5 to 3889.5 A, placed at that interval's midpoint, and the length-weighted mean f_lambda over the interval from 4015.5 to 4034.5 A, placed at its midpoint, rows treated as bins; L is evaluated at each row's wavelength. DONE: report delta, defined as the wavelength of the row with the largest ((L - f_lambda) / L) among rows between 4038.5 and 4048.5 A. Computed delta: 4046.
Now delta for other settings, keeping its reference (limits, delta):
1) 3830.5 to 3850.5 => 3842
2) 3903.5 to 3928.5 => 3908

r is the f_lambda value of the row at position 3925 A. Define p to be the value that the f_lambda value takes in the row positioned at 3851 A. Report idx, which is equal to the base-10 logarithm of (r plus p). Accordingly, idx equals 1.03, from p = 5.598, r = 5.132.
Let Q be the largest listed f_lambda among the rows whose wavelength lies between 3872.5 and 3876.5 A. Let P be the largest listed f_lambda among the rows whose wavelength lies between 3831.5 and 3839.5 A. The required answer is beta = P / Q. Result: 1.07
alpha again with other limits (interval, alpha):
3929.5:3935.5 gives 0.198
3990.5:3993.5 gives 0.232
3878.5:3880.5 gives 0.182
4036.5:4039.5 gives 0.217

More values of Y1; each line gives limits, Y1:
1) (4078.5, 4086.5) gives 0.61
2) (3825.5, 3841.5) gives 0.29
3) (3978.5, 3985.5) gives 0.29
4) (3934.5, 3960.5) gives 0.55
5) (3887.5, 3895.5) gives 0.41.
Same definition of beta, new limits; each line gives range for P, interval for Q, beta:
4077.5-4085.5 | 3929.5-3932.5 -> 1.11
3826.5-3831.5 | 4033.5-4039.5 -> 1.23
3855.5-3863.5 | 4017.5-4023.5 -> 1.09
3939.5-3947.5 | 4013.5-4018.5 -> 1.13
